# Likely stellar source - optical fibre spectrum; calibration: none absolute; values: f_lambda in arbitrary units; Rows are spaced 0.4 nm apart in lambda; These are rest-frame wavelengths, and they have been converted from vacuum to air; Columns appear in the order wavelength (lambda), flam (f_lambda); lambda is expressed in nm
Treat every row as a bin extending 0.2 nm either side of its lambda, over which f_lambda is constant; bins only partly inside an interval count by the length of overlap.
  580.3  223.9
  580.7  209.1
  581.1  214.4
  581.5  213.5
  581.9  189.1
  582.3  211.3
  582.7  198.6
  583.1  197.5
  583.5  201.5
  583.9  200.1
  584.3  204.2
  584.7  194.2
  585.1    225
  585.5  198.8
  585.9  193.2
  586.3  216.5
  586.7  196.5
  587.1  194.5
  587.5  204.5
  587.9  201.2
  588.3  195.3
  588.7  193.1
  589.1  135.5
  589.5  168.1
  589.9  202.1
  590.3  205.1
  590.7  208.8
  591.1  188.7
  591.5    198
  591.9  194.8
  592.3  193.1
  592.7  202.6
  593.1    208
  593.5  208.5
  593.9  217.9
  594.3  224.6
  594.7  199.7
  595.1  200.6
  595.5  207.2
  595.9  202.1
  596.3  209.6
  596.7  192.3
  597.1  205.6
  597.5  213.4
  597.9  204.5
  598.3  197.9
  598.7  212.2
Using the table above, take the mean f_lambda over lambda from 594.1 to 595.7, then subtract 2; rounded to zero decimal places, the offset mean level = 206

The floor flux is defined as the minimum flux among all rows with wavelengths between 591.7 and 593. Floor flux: 193.1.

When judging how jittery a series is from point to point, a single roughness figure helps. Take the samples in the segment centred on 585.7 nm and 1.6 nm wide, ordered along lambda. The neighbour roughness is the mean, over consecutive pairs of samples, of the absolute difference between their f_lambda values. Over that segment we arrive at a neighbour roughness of 18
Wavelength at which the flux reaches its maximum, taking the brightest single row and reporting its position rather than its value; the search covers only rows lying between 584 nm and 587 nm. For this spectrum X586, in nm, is 585.1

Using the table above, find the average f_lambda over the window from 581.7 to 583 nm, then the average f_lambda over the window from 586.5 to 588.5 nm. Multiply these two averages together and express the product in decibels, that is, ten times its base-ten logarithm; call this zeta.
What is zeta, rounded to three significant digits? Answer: 46.0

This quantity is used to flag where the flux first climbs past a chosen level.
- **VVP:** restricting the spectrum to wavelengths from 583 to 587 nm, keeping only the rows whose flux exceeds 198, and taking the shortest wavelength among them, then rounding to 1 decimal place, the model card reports 583.5 nm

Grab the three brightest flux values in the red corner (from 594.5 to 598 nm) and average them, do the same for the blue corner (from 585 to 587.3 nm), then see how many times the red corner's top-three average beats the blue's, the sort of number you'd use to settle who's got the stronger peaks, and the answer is 0.98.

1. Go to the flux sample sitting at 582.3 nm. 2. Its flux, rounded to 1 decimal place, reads 211.3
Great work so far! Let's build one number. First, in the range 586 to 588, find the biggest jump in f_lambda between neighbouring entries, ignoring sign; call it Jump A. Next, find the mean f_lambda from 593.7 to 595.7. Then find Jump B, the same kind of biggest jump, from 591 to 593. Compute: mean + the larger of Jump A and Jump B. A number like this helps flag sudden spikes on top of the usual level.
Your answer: 230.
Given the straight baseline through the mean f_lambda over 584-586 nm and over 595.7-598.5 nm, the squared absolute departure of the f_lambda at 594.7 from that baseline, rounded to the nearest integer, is 15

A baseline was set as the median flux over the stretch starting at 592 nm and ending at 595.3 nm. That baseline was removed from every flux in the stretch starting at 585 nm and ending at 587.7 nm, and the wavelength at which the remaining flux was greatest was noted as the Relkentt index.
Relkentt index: 585.1 nm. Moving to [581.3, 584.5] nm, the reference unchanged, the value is 581.5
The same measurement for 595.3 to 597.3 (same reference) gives 596.3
